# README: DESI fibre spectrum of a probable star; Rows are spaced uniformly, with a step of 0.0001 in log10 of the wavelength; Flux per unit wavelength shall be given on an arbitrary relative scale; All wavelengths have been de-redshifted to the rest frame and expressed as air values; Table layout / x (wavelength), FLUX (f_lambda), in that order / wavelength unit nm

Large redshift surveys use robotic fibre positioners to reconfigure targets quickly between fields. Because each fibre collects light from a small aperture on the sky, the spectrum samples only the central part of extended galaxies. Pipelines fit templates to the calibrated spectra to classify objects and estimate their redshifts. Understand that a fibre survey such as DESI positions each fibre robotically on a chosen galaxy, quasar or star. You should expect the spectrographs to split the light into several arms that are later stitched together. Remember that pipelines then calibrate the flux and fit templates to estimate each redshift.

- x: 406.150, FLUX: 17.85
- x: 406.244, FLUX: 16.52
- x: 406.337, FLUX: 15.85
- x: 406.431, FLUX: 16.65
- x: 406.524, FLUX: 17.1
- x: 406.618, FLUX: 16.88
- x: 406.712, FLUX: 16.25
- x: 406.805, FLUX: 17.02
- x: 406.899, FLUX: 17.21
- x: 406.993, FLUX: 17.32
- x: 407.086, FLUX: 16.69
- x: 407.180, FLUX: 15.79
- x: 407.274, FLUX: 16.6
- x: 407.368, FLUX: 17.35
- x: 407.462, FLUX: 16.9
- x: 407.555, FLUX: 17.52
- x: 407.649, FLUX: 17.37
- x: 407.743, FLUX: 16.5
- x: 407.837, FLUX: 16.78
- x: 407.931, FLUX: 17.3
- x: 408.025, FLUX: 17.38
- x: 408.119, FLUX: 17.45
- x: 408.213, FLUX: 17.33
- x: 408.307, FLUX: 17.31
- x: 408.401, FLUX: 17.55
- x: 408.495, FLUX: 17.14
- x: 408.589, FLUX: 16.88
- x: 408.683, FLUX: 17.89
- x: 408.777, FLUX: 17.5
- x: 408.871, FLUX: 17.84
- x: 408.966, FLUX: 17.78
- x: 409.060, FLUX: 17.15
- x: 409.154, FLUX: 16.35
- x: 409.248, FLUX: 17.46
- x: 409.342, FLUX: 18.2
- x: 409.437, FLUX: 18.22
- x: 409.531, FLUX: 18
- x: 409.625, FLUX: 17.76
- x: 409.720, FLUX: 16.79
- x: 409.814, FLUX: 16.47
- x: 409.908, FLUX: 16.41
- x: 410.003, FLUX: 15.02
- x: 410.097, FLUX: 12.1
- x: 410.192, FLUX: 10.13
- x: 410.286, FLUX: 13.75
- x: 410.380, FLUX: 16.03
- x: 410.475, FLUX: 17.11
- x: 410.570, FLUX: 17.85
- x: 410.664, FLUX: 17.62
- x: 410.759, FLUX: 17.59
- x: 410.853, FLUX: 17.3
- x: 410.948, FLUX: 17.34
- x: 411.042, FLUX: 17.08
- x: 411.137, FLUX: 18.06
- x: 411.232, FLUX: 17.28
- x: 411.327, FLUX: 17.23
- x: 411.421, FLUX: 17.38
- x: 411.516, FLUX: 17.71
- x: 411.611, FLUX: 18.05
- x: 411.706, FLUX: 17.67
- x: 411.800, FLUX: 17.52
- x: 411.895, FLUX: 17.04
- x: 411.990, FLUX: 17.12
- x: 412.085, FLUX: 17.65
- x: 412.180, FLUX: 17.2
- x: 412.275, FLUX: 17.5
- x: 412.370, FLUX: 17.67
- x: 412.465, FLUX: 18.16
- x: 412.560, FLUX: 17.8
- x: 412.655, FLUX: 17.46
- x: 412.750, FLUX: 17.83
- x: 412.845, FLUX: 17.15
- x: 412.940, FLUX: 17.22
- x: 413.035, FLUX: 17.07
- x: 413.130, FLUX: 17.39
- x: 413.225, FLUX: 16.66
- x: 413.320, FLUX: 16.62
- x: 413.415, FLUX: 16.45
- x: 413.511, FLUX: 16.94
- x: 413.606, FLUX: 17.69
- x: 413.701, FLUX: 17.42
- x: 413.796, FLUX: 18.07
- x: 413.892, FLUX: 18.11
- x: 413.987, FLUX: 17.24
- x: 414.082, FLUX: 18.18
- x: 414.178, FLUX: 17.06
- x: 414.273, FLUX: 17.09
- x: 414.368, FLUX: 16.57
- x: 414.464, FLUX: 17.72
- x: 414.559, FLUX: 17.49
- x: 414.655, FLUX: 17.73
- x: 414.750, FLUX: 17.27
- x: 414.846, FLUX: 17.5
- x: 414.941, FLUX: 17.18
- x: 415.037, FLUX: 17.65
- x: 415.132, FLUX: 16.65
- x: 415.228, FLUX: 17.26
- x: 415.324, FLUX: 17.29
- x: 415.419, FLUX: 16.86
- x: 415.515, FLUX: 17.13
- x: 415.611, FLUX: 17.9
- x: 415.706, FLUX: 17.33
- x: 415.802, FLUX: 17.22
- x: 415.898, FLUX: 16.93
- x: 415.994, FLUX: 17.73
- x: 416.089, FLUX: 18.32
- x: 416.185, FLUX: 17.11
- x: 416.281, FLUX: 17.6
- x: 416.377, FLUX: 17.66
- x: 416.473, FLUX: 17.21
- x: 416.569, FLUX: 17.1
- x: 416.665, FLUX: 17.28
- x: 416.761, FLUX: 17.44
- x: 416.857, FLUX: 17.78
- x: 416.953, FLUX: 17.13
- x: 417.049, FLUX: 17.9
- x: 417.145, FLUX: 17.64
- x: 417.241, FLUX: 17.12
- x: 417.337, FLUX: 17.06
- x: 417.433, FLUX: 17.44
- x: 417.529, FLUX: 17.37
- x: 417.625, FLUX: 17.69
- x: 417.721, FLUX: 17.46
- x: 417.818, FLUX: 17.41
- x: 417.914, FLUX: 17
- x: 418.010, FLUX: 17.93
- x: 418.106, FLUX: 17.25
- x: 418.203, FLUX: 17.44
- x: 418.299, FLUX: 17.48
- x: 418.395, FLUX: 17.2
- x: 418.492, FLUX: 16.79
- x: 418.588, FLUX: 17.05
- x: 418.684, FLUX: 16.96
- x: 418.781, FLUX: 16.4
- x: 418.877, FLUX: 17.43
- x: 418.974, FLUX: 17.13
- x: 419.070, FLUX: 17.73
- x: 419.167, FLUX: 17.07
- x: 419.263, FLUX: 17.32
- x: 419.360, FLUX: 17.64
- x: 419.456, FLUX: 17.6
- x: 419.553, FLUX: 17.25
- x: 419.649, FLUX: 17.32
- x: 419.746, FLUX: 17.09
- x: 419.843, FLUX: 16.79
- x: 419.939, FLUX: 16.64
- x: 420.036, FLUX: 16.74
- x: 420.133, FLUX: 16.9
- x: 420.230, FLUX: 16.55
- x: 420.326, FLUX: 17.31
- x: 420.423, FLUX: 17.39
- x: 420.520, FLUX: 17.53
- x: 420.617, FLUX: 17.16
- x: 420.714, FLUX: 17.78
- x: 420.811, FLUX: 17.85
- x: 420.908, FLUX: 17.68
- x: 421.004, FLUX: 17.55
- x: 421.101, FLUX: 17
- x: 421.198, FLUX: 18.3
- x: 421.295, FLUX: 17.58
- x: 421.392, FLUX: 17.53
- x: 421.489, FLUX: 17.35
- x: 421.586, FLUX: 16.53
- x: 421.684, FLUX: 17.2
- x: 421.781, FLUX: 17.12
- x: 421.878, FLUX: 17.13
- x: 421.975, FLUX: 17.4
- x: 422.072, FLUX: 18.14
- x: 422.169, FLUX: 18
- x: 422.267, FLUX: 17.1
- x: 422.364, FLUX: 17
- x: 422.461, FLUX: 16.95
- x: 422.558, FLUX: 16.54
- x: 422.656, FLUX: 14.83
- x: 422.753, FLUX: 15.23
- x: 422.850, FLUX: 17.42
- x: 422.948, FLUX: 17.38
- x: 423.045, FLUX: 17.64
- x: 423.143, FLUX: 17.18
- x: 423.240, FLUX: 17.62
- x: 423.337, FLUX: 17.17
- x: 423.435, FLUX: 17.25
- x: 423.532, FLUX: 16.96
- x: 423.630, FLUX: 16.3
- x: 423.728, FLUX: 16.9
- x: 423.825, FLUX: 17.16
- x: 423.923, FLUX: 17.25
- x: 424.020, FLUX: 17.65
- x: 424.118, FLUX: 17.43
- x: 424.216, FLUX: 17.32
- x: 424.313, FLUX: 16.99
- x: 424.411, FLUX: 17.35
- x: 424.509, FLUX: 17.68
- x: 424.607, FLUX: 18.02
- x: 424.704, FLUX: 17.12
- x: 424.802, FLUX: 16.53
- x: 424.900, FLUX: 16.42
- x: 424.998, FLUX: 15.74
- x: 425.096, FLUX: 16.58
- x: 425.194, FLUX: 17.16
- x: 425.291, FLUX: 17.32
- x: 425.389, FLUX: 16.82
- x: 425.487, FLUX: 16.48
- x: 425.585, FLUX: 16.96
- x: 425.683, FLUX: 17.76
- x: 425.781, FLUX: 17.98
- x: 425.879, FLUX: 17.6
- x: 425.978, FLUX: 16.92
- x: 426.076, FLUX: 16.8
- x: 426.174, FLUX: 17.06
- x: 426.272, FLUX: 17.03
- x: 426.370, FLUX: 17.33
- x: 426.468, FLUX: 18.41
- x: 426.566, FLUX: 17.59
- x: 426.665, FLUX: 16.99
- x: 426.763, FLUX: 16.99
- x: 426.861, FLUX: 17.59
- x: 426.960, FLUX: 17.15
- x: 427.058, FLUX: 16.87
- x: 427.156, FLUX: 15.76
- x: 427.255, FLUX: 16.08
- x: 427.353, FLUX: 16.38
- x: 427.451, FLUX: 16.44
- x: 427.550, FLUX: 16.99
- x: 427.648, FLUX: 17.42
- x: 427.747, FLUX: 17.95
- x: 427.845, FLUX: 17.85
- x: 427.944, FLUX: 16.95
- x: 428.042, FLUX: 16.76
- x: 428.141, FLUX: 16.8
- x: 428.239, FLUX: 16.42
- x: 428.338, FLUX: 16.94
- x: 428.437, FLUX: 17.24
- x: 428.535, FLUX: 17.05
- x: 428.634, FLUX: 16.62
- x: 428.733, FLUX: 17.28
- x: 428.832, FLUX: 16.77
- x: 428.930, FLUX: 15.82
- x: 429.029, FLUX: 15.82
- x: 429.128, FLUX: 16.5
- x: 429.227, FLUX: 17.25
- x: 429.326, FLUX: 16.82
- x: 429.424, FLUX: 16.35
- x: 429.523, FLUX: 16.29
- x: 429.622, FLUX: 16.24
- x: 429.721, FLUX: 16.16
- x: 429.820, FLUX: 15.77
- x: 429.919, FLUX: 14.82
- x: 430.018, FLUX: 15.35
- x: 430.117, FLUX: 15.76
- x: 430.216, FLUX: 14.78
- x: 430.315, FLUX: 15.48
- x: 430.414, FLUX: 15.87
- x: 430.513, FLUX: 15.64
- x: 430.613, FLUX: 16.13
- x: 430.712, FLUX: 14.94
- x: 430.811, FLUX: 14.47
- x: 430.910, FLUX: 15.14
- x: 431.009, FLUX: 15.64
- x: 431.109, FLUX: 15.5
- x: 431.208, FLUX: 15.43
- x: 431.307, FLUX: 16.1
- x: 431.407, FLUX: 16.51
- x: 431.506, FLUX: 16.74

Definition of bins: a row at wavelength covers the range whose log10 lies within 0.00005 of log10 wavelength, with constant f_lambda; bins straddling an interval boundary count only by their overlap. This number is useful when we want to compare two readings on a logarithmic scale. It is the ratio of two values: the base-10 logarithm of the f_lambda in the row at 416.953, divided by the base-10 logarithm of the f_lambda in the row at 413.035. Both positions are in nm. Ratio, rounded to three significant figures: 1.00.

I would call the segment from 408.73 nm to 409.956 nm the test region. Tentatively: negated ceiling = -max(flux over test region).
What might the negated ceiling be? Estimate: -18.2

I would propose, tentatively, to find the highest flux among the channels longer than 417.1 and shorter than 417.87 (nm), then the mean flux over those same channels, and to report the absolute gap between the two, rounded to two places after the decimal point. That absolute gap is 0.29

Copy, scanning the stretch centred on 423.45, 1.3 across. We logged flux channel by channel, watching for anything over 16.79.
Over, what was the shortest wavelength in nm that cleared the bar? 422.850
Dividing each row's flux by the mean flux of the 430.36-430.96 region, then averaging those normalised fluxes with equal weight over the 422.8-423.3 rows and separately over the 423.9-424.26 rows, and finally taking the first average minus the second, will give 0.002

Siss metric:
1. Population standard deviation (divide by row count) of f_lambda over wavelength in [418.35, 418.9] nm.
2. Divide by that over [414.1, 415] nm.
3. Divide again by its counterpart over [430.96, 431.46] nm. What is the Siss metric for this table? 2.3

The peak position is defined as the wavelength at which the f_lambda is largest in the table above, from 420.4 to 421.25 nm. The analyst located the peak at 421.198 nm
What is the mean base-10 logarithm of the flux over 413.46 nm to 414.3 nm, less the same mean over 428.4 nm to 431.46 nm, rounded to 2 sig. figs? 0.040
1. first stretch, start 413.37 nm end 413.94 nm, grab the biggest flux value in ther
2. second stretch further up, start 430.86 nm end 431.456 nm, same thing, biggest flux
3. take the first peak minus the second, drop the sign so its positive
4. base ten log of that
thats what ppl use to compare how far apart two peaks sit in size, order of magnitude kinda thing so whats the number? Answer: 0.20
